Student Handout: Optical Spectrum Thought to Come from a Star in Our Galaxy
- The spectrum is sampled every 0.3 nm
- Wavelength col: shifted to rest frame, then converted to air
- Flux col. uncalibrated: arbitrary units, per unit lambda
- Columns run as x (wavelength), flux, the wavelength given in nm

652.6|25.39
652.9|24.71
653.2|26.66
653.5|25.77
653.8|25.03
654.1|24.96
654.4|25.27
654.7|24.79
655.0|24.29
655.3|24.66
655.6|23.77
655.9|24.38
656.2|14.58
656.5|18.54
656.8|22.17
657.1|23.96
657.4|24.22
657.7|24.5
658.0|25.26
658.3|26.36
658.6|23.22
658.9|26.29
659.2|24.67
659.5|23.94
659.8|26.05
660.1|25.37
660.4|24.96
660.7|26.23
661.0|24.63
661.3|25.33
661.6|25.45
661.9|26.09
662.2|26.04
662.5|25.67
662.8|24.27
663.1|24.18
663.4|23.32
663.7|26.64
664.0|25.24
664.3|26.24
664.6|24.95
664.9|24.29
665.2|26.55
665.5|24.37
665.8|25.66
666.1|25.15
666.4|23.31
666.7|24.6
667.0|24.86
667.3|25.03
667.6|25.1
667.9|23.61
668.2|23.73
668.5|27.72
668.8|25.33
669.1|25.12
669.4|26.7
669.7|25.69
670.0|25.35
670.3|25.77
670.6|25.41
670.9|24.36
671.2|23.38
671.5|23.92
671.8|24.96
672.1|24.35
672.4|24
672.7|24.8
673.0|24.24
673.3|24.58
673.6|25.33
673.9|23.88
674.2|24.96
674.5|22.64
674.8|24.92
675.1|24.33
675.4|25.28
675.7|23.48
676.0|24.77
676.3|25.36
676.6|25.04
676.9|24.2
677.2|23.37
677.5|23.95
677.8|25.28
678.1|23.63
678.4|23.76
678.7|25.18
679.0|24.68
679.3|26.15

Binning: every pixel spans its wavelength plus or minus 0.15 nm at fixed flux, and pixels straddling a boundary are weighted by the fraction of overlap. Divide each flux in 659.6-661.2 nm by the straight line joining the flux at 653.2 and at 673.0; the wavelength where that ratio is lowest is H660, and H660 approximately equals 661.0 nm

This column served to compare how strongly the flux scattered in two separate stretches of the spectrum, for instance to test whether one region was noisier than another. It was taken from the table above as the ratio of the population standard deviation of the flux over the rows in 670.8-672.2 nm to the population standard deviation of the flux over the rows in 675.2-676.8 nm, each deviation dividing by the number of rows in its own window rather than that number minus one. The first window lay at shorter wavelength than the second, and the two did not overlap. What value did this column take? 0.77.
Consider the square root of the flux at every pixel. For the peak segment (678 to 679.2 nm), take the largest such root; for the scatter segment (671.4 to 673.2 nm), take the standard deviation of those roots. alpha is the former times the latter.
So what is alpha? 0.2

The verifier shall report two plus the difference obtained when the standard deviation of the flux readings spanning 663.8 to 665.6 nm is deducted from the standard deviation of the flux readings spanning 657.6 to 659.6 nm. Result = 2.22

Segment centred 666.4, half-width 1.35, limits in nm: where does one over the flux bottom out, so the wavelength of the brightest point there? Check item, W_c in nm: 665.2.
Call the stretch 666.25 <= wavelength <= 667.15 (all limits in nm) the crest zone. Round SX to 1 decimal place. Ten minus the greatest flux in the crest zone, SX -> -14.9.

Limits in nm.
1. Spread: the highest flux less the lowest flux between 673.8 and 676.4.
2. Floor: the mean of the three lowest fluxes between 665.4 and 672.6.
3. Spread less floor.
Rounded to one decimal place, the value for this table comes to -20.7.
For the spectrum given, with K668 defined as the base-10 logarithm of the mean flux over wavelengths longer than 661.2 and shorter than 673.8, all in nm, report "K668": 1.40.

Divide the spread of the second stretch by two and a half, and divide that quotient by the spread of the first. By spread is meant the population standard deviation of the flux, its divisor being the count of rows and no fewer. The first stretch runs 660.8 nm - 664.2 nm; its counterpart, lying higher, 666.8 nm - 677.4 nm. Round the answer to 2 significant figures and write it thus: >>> 0.41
